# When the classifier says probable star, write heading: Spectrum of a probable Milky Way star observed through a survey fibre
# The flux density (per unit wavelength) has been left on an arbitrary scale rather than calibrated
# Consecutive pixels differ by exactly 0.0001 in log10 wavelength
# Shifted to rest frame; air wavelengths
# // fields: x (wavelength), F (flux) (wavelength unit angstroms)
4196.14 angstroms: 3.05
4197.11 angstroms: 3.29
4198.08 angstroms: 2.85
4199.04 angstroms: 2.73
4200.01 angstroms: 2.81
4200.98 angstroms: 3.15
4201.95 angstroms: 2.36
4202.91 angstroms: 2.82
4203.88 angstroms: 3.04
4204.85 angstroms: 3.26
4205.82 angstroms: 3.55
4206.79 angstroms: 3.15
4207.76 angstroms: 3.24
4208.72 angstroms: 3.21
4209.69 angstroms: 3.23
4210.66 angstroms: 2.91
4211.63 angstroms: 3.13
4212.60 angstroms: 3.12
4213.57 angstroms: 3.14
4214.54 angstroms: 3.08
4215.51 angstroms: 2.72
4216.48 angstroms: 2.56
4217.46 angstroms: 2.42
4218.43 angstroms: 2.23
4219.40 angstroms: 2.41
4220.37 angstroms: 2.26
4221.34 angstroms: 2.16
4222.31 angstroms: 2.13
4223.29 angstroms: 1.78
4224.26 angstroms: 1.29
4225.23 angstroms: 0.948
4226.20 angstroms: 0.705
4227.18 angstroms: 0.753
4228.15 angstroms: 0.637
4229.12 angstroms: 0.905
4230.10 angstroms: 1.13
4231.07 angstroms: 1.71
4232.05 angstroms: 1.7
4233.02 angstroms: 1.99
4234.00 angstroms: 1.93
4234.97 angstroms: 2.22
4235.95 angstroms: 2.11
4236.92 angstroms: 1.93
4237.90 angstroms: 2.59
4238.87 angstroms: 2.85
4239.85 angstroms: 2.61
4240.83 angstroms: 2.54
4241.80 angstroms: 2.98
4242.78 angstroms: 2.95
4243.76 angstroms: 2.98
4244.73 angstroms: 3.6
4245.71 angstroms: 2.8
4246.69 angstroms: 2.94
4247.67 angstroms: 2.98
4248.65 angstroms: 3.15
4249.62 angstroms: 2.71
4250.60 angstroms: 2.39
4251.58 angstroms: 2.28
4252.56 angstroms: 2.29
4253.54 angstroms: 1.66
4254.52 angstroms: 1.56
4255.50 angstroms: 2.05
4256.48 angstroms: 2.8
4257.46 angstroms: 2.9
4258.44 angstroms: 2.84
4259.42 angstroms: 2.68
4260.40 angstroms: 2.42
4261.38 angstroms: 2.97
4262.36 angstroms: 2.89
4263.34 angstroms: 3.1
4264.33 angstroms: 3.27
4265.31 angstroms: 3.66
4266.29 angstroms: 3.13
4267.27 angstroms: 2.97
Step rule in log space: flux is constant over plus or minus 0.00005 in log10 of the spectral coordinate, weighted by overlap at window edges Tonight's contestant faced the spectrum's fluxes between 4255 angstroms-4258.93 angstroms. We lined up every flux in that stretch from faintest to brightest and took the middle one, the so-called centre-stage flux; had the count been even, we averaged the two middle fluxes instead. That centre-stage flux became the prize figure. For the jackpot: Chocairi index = 2.8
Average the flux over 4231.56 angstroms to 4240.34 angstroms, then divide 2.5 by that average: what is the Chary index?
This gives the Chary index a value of 1.13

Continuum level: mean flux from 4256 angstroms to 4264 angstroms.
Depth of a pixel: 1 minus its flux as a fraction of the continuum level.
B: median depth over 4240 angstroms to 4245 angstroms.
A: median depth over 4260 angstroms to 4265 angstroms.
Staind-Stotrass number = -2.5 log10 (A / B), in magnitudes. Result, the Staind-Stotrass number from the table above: 0.1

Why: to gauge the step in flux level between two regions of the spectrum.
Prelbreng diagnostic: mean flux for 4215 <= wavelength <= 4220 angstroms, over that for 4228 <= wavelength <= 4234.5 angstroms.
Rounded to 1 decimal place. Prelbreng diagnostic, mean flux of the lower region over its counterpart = 1.7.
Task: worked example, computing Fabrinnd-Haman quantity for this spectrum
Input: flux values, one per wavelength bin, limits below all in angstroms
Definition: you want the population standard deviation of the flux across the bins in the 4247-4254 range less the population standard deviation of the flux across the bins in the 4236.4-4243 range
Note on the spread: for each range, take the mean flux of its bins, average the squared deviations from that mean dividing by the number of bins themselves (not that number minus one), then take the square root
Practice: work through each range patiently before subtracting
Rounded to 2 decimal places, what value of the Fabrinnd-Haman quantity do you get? 0.13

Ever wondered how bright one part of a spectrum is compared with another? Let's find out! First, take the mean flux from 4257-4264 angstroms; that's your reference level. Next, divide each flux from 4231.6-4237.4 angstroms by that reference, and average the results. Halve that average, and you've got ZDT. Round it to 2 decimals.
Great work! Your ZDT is 0.35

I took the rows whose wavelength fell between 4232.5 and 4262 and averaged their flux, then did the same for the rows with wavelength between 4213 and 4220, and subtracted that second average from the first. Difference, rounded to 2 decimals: -0.09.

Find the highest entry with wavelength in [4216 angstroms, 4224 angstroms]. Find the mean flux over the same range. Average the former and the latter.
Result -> 2.4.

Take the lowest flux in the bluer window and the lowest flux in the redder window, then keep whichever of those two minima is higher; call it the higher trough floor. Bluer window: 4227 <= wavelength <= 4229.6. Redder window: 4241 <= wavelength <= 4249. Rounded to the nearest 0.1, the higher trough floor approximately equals 2.8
